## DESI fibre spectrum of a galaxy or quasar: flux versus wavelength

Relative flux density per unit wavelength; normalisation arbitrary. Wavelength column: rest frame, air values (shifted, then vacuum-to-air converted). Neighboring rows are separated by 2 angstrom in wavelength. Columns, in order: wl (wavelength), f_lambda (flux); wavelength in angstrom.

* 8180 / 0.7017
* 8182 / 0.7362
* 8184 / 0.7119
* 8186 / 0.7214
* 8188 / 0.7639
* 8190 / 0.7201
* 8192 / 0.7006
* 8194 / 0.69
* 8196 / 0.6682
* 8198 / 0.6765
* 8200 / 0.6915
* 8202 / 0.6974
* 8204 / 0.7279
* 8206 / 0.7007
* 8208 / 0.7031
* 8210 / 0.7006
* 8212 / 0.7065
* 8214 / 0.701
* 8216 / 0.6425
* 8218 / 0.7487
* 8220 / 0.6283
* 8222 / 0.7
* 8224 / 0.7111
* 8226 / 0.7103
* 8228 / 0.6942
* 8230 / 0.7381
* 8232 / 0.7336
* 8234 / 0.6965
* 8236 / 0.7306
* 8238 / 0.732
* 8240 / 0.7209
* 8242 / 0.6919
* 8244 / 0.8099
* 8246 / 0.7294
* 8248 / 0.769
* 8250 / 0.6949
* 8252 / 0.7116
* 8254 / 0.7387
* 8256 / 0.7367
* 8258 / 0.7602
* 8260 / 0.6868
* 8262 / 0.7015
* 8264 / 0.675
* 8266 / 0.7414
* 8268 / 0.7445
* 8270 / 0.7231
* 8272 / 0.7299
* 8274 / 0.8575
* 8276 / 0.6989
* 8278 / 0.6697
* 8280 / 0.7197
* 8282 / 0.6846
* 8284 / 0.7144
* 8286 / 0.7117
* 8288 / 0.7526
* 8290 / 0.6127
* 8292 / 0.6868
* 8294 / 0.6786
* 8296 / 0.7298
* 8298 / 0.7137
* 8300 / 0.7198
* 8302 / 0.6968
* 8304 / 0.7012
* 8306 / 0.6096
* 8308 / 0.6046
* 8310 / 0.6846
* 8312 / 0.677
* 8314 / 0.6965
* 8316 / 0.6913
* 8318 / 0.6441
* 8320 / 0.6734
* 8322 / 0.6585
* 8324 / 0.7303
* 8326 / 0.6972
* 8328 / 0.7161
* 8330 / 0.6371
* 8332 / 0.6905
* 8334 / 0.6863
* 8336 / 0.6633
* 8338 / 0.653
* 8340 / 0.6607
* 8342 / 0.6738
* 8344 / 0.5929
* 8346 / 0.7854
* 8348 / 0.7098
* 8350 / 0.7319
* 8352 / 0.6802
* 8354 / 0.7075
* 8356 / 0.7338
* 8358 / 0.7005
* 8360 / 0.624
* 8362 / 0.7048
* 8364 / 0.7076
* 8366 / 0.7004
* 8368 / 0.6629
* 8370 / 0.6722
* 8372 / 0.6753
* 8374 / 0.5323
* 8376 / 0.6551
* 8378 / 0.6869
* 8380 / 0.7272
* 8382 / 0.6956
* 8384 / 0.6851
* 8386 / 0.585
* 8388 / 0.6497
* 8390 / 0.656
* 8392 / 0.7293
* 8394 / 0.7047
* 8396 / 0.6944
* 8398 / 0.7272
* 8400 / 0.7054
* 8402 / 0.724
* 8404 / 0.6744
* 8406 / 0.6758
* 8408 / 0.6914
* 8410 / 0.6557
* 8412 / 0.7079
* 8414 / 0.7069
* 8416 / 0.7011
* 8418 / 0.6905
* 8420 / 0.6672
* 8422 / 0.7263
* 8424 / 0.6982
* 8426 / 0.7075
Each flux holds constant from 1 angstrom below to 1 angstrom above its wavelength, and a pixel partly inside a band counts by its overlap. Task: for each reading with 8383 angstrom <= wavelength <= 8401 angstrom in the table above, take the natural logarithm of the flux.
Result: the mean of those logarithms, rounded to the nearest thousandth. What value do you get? -0.385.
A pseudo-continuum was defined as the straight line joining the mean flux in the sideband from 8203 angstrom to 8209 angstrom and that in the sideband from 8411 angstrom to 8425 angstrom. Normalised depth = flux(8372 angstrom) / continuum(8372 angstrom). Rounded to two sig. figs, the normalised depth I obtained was 0.96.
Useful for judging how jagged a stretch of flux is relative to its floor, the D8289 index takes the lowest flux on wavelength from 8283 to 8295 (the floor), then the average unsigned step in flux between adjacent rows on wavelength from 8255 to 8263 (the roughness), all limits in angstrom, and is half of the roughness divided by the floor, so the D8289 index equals 0.030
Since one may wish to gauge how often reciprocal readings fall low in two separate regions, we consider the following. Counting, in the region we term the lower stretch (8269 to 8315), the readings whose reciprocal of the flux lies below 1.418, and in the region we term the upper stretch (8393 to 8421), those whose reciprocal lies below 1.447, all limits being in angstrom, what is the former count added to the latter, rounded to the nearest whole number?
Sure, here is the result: 19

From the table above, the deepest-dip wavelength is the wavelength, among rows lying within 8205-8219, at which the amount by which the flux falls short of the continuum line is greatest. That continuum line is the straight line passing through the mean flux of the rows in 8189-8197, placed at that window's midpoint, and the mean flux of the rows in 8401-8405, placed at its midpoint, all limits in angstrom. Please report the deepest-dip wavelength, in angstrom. 8216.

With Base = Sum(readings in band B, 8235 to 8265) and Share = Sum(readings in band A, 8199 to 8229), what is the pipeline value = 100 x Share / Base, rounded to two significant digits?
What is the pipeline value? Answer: 96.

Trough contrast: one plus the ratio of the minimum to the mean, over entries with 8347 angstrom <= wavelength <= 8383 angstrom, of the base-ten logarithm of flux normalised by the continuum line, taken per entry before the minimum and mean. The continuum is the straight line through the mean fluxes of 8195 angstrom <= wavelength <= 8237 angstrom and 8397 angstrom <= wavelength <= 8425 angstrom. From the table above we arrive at 13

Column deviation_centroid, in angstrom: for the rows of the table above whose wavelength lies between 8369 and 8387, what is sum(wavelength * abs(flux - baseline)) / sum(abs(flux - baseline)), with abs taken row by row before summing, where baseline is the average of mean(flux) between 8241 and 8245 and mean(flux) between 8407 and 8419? 8377.8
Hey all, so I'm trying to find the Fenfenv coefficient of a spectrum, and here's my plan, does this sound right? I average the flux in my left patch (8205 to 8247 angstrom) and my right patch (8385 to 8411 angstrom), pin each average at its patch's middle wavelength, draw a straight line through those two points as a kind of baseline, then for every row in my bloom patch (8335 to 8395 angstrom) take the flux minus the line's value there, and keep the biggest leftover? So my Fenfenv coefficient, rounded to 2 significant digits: 0.094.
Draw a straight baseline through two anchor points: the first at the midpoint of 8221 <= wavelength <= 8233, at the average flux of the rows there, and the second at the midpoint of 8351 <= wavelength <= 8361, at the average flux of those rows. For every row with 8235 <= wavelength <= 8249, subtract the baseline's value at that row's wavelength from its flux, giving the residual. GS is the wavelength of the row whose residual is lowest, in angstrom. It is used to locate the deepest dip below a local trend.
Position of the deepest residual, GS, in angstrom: 8242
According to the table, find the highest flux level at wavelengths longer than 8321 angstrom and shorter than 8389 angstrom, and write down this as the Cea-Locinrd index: 0.7854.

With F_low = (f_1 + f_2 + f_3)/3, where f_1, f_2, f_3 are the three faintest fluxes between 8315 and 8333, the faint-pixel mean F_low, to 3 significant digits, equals 0.647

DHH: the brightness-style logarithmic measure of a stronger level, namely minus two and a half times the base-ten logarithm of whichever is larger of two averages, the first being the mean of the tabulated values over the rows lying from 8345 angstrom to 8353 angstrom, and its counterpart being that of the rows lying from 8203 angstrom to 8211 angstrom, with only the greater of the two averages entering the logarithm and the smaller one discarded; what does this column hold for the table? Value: 0.35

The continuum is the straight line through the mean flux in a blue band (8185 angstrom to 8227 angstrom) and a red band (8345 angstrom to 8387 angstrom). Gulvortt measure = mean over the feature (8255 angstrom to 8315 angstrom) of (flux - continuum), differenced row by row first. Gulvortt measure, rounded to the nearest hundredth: 0.01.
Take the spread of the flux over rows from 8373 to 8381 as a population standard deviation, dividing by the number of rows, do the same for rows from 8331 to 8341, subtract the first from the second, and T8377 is -0.058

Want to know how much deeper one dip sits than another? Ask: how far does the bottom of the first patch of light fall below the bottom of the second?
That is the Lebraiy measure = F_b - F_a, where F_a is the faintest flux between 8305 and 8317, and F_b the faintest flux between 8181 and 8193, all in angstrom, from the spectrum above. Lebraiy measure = 0.10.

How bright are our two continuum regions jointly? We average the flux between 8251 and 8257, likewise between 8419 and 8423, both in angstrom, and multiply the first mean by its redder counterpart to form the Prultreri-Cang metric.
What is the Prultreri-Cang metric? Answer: 0.508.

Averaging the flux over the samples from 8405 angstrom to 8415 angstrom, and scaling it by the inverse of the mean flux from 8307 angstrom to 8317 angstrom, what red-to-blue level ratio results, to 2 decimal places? 1.02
